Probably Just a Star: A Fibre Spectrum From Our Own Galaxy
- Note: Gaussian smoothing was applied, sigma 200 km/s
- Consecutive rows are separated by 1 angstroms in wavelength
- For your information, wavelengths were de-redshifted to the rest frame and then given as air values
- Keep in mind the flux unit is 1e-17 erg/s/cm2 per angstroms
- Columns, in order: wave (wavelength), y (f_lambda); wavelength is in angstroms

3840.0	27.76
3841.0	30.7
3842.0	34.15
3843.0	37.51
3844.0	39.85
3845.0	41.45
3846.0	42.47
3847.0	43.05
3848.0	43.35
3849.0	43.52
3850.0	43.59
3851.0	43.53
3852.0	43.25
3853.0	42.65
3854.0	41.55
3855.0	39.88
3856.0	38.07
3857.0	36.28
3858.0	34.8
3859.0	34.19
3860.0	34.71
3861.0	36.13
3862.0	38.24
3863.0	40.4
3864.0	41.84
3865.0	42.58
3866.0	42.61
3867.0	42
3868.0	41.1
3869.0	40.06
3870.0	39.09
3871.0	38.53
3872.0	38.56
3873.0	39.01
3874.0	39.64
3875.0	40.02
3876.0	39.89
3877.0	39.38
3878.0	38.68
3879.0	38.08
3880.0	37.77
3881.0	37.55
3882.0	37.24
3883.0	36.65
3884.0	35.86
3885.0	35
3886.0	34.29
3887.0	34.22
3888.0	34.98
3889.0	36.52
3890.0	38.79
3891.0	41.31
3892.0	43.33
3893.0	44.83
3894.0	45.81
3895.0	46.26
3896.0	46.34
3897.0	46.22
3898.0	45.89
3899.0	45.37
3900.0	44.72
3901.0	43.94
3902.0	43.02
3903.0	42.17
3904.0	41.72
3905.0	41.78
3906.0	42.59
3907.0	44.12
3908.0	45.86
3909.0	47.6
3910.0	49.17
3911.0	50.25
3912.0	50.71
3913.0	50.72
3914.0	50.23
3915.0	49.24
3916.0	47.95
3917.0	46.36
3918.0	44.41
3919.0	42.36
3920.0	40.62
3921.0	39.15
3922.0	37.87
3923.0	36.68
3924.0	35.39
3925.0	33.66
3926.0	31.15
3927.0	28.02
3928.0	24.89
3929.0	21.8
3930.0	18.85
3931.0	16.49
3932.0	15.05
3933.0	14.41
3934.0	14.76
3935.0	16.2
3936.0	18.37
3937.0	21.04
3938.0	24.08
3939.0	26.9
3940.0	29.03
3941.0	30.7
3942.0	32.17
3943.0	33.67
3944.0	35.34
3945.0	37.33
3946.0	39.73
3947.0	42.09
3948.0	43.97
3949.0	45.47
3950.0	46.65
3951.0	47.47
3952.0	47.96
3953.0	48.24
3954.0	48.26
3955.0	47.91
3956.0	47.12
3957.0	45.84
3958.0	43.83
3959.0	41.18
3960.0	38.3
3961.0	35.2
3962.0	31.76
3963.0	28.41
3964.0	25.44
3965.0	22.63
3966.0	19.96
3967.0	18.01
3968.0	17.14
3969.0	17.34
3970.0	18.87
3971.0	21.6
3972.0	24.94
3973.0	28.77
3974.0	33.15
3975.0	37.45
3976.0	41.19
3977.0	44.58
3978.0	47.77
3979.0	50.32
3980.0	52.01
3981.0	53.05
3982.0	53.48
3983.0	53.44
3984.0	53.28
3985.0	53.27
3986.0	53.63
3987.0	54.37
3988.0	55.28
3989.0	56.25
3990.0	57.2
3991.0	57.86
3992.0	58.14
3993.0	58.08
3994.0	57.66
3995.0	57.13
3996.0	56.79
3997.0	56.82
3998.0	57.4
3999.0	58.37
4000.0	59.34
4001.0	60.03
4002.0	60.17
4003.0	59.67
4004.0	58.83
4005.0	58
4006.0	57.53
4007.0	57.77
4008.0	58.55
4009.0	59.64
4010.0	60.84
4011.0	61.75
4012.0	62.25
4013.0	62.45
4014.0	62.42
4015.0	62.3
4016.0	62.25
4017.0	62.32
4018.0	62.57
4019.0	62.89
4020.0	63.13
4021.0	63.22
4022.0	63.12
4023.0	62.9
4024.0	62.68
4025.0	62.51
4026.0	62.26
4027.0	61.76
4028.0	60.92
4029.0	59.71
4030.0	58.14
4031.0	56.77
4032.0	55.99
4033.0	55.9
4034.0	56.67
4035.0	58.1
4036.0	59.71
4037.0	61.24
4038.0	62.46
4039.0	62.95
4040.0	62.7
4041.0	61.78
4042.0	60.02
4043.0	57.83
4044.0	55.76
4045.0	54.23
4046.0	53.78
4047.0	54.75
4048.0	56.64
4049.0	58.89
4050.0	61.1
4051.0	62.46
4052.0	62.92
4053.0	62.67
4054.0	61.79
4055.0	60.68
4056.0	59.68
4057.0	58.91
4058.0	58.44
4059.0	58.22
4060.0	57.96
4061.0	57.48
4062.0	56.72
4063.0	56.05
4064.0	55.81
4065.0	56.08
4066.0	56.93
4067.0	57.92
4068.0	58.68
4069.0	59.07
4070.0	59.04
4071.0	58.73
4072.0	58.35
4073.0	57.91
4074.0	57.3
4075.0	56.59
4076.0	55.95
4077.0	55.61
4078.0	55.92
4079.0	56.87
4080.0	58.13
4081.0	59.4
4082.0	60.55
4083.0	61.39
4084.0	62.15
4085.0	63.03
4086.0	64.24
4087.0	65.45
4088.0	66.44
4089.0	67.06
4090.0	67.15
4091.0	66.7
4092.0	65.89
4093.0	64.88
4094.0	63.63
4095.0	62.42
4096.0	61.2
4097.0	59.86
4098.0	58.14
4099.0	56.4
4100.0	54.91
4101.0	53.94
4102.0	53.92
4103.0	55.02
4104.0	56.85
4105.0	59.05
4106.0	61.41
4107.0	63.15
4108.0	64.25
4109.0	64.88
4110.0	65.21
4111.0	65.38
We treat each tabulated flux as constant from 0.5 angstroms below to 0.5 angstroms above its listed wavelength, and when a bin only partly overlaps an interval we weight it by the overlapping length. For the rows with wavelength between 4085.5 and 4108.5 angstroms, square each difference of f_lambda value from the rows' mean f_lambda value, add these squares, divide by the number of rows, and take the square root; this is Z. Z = 4.4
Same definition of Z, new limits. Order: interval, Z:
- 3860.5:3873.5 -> 1.9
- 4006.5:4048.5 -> 2.8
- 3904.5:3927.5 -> 6.5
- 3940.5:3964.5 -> 7.0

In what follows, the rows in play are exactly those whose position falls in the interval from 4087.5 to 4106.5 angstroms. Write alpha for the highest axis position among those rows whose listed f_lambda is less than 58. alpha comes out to 4104.0 angstroms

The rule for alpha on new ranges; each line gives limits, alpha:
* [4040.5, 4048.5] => 4048.0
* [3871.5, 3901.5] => 3901.0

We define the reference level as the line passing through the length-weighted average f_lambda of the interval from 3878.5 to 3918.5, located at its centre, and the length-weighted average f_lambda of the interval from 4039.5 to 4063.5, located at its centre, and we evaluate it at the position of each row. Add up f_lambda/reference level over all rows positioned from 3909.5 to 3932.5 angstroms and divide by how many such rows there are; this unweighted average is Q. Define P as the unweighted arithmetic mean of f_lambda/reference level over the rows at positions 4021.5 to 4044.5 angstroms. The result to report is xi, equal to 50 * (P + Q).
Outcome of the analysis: 94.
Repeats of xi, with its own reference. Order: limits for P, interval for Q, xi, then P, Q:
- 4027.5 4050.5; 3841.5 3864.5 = 103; 1.02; 1.04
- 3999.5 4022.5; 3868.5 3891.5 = 102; 1.12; 0.92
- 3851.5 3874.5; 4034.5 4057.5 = 101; 1.00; 1.02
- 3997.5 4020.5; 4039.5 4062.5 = 106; 1.11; 1.00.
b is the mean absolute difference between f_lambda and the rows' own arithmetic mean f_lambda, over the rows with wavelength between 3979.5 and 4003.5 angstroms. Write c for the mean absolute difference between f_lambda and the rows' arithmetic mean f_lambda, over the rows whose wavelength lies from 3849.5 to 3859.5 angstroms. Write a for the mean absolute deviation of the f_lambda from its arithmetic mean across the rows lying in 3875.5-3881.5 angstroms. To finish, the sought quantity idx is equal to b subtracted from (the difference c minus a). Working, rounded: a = 0.8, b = 2.1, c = 3.2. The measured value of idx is 0.3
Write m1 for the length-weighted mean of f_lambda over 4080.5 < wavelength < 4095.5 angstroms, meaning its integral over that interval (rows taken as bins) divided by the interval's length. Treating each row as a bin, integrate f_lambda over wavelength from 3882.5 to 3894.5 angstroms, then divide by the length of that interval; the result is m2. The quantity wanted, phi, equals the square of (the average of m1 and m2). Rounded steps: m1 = 64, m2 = 38.5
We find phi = 2626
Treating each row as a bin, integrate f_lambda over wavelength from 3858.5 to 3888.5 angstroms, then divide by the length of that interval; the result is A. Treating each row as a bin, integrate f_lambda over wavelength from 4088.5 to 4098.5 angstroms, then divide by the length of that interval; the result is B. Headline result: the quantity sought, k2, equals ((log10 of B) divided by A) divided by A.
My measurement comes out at 0.0012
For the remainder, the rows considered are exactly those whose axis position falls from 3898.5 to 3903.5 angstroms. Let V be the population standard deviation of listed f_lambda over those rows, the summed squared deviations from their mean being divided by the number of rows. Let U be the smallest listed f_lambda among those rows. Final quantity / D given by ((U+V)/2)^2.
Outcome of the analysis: 469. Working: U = 42.17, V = 1.1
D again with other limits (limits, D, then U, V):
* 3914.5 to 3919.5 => 502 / 42.36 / 2.5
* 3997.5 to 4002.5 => 854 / 57.4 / 1.0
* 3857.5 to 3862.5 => 318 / 34.19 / 1.5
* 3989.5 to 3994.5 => 828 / 57.2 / 0.3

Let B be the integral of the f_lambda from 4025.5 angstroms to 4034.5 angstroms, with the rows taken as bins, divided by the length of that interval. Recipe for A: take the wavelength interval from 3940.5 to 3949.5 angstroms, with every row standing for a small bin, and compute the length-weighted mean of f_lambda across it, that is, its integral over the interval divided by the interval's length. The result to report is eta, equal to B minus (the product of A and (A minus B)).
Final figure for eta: 847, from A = 38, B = 59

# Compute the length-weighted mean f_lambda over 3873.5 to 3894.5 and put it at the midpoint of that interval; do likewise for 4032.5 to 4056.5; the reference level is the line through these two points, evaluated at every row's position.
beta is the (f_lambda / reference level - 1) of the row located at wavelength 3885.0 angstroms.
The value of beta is -0.10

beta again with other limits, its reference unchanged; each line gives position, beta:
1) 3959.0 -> -0.15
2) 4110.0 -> -0.04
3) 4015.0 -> 0.12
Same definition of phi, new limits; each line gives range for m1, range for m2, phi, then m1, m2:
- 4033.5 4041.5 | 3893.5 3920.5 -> 2833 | 61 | 45.8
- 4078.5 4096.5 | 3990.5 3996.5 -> 3645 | 63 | 57.6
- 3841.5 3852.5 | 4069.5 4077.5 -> 2444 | 41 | 57.4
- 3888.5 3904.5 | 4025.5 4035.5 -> 2608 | 44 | 58.6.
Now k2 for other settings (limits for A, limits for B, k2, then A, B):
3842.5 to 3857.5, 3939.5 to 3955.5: 0.0009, 41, 41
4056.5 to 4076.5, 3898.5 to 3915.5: 0.0005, 58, 46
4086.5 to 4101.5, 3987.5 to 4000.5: 0.0005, 62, 57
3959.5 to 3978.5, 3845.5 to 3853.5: 0.0019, 29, 43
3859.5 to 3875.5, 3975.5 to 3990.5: 0.0011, 40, 52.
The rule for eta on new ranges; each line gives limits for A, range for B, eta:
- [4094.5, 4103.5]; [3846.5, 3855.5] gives -794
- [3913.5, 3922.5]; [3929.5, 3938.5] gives -1157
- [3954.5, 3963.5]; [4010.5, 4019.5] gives 957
